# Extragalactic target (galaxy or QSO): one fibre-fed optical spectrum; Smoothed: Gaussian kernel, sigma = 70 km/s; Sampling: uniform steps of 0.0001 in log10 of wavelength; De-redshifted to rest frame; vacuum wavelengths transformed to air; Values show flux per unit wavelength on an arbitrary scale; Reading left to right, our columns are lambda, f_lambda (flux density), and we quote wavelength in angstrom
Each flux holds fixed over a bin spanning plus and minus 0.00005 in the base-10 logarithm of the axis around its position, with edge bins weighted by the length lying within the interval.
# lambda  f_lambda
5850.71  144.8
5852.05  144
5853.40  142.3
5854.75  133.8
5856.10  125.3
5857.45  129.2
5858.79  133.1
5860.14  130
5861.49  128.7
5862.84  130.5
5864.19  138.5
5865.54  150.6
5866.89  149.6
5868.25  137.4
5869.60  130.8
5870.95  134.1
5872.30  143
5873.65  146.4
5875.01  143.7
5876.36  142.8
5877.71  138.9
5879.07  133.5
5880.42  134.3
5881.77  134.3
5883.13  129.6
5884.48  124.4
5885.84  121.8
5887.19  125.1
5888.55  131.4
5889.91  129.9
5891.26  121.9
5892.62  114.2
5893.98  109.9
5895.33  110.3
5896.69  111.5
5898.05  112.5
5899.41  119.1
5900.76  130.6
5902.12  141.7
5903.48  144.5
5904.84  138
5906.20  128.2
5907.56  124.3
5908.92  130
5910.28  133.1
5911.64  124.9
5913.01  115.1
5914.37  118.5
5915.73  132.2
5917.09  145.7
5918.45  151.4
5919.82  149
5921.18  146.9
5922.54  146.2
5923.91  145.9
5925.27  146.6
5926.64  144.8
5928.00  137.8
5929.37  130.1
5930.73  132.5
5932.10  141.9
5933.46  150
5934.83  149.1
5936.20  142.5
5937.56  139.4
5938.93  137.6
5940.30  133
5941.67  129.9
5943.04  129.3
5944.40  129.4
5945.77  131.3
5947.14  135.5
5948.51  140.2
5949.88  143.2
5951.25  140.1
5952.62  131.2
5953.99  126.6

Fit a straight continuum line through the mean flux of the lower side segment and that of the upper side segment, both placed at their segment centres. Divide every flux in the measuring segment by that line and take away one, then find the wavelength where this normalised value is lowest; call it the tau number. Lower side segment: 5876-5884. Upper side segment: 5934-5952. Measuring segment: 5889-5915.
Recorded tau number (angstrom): 5893.98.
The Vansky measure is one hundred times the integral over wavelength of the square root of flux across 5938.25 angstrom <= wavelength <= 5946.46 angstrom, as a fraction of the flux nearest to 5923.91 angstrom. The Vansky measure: 65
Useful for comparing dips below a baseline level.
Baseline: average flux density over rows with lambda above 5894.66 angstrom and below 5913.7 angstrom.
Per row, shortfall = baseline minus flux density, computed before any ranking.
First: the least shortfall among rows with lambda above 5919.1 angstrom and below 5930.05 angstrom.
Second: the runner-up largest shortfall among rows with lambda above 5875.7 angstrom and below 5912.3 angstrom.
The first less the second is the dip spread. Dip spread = -39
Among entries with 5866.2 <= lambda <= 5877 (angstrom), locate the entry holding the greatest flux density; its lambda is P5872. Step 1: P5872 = 5866.89 angstrom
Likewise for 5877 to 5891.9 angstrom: 5877.71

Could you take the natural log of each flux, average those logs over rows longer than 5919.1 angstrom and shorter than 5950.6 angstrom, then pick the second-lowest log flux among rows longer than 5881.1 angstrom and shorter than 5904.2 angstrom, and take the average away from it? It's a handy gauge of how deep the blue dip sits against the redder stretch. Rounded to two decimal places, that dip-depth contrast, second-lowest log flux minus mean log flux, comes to -0.23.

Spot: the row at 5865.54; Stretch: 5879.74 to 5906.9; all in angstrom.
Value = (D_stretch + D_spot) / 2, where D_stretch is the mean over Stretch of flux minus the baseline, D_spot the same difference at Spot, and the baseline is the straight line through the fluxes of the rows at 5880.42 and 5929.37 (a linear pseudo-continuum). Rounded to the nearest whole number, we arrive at 4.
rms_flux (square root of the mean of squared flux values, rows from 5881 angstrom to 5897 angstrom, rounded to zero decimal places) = 122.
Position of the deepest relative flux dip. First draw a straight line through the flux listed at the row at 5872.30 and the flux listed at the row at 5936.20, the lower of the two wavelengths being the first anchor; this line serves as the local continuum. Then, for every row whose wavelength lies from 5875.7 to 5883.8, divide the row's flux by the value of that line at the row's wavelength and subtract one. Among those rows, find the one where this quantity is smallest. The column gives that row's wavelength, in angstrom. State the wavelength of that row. 5883.13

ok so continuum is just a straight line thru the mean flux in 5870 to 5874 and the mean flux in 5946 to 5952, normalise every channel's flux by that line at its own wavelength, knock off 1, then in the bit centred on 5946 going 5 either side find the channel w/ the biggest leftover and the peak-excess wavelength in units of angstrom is 5949.88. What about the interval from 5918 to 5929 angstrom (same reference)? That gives 5918.45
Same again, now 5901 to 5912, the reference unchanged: 5903.48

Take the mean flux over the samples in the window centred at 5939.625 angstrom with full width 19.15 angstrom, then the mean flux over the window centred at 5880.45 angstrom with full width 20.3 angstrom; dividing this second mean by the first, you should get 0.978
